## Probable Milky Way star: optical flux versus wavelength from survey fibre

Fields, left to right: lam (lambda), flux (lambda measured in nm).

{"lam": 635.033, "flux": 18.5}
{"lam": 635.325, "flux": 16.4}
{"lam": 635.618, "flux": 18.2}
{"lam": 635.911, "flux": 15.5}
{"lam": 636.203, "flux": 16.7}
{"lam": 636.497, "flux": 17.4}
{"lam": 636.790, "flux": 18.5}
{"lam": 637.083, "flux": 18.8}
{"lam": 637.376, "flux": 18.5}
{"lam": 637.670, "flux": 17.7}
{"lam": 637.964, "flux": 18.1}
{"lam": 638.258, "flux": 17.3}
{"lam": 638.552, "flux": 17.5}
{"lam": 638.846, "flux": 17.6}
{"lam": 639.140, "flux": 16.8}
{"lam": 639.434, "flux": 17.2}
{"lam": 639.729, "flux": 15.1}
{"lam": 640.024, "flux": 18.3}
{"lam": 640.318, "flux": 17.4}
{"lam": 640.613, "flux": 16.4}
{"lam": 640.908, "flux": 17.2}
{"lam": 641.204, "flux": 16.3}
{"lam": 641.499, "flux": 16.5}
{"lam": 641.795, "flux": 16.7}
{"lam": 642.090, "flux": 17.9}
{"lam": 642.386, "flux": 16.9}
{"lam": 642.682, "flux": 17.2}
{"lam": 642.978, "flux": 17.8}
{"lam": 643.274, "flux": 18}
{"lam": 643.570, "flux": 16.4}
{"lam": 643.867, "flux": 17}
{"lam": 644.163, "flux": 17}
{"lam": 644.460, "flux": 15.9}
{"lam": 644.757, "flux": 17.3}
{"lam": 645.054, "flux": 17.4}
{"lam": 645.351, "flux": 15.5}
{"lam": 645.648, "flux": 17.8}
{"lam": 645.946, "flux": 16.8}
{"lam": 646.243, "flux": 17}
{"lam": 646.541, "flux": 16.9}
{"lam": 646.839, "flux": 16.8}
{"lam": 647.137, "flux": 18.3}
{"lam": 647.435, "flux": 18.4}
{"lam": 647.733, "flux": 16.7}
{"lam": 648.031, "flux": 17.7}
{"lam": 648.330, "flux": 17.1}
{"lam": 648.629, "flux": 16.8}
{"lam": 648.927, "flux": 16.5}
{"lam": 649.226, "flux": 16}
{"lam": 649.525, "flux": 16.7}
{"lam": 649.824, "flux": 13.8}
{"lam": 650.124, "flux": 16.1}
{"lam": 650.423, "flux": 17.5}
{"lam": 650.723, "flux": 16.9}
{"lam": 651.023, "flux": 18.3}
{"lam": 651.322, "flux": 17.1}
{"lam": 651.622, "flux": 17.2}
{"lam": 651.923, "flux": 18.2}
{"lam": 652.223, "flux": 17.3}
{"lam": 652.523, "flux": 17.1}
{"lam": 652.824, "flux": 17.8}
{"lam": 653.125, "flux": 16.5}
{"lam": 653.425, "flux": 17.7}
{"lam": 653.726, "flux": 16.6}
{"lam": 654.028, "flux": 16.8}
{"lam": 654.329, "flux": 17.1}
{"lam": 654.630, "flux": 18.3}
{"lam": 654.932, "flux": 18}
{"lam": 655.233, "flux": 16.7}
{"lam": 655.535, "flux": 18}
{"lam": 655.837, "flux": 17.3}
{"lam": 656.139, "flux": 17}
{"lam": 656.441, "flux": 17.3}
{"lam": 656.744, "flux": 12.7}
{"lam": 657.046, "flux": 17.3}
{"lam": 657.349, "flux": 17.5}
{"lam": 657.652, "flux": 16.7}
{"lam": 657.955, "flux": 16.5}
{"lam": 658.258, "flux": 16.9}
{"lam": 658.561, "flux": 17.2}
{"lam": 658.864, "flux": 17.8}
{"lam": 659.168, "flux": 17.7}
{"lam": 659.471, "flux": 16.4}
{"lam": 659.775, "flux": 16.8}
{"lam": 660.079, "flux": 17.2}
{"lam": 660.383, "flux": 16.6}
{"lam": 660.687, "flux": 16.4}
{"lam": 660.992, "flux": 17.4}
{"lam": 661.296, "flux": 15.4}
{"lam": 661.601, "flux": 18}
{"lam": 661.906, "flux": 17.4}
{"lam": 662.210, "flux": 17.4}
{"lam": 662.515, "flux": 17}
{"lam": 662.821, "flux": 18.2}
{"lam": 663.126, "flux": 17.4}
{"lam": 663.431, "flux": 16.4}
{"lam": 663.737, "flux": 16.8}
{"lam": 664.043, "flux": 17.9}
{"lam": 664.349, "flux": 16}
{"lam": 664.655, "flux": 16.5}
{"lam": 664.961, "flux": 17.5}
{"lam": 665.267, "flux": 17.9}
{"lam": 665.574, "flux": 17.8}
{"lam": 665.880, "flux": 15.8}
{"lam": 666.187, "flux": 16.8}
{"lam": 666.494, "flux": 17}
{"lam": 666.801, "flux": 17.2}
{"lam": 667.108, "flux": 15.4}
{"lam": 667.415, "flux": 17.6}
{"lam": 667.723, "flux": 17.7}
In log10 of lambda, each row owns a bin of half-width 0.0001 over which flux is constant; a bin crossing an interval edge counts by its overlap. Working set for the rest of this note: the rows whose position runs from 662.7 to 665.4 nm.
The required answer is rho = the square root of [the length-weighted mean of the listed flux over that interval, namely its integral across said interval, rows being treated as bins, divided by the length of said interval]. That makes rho 4.14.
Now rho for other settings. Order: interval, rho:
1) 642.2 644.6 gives 4.13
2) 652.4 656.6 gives 4.16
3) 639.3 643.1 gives 4.12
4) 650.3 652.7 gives 4.18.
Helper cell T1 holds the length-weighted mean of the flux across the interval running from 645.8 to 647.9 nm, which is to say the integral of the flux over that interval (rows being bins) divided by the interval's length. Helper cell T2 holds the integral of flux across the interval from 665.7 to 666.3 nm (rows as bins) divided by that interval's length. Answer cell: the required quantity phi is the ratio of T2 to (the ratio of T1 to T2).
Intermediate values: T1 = 17.28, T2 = 16.34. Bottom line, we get 15.46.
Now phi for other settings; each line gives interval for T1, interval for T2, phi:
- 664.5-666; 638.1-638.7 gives 17.70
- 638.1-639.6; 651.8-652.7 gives 17.80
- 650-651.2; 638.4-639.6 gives 17.26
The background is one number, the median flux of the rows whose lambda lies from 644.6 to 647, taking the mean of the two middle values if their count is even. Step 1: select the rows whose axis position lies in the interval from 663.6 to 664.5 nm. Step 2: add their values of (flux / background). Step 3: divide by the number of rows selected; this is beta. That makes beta 1.00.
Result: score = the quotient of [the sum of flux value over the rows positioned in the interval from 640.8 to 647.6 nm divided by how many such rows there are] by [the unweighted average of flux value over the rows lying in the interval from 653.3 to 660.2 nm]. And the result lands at 1.00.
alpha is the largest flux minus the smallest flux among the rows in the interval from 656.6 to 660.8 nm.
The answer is 5.1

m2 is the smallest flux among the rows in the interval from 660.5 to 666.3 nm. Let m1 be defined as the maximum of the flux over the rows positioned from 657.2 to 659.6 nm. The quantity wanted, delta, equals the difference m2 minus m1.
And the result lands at -2.4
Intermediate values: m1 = 17.8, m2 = 15.4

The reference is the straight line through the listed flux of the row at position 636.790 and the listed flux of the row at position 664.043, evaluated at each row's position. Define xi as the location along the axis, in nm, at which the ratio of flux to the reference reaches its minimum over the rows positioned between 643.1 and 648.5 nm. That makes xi 645.351 nm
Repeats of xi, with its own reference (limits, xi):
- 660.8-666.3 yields 661.296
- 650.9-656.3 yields 653.125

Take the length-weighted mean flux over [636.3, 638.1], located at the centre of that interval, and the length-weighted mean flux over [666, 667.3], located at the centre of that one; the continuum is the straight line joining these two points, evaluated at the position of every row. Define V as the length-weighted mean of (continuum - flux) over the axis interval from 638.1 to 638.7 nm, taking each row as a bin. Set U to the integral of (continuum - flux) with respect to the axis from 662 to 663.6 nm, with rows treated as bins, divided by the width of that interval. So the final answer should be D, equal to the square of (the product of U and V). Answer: 0.09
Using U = -0.47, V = 0.65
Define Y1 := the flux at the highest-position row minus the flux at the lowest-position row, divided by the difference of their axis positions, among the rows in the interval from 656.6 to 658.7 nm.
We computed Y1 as 2.5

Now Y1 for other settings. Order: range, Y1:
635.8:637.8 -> 1.3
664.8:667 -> -0.2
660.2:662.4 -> 0.4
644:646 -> -0.1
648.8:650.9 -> 0.2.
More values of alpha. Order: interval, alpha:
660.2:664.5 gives 2.8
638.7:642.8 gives 3.2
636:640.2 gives 3.7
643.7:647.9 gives 2.9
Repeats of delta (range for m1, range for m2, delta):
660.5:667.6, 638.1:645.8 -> -3.1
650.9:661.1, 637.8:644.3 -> -3.2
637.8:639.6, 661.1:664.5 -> -2.7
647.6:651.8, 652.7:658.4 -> -5.6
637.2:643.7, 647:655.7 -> -4.7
